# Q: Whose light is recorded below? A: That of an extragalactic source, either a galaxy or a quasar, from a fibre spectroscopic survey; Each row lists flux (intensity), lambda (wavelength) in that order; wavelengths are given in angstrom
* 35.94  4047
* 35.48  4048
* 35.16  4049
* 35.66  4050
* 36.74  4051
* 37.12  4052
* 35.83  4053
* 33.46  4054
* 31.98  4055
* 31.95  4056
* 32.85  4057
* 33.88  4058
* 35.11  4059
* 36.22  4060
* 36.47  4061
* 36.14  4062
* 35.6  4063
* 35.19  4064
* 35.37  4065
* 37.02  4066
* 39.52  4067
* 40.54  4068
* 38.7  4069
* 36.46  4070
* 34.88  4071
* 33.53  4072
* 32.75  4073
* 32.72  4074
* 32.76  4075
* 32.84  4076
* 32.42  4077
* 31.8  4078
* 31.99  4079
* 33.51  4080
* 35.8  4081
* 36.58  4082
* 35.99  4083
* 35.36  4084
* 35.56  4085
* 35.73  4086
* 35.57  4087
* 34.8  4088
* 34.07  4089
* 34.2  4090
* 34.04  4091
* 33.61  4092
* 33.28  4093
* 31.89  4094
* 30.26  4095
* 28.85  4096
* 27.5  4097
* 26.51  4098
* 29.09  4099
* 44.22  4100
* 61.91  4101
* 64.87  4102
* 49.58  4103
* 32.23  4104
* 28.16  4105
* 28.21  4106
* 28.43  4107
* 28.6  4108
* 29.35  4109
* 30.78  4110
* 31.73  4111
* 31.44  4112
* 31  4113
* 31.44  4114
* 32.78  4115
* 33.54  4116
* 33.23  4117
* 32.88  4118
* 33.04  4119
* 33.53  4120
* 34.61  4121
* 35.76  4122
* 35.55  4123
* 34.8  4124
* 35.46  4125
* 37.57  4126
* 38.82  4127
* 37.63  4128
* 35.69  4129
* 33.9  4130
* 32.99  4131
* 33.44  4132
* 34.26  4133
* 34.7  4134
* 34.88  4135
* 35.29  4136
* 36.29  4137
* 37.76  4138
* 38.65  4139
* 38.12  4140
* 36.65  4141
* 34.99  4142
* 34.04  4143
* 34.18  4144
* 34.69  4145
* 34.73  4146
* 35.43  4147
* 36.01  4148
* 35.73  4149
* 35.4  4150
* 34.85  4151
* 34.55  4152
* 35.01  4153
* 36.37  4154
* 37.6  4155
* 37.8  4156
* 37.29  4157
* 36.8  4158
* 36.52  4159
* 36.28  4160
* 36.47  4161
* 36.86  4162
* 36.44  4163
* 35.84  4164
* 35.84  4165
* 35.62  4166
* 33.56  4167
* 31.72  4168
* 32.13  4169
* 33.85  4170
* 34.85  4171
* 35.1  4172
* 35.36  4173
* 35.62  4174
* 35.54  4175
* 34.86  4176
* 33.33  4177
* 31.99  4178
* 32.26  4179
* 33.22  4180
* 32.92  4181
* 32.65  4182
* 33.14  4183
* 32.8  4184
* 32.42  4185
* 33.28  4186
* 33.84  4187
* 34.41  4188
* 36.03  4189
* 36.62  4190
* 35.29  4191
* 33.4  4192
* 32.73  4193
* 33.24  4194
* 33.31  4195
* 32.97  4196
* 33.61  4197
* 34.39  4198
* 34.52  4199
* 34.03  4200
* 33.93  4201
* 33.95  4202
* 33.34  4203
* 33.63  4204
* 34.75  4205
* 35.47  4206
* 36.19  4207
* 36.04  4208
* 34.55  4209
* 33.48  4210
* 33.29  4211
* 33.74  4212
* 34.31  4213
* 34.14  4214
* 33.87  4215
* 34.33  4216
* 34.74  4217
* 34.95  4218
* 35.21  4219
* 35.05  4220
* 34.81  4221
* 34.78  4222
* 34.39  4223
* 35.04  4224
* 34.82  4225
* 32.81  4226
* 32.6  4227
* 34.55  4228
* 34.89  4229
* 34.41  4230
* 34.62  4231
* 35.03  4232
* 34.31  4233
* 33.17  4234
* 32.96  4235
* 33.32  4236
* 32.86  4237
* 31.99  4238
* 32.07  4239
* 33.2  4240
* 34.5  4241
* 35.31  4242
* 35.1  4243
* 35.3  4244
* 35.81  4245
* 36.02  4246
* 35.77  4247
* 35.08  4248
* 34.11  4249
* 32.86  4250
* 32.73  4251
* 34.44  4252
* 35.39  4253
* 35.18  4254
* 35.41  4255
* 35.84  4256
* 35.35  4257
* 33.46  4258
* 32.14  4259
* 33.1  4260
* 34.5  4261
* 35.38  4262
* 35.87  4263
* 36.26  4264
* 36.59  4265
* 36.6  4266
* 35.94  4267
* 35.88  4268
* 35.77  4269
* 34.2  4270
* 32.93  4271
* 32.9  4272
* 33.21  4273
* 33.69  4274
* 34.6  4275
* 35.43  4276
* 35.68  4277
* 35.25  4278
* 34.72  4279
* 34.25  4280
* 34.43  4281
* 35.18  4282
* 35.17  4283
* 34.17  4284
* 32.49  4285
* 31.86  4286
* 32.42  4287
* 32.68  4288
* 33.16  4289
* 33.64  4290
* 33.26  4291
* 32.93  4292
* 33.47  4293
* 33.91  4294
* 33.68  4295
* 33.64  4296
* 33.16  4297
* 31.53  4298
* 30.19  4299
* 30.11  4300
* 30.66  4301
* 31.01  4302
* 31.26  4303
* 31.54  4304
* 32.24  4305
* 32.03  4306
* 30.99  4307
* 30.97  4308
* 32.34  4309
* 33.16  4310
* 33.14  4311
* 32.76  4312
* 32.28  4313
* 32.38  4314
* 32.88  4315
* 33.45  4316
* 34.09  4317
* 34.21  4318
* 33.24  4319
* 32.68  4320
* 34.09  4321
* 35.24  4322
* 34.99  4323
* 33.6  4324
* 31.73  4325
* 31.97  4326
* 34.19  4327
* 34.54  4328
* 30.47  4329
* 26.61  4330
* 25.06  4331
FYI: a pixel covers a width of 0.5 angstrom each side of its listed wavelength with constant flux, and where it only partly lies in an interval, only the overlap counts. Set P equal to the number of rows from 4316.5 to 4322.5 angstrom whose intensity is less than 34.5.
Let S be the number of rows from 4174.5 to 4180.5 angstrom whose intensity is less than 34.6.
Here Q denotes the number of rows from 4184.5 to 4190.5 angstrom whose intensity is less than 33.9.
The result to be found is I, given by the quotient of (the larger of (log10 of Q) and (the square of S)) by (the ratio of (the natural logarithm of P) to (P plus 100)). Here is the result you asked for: 1044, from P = 5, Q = 3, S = 4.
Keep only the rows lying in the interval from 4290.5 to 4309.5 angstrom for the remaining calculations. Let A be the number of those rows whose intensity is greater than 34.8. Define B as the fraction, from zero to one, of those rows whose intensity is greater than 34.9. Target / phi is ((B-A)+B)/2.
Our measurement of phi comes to 0.0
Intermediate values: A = 0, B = 0.0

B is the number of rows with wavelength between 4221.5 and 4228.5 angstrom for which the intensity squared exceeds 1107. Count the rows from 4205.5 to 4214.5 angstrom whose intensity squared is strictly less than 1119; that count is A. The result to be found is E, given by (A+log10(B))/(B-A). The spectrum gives 0.4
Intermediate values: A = 1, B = 5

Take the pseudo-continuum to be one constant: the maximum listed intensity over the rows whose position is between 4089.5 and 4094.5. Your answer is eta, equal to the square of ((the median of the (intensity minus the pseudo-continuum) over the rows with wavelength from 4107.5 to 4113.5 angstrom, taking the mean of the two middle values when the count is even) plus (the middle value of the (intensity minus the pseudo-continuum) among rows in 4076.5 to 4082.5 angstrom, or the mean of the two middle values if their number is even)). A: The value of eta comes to 21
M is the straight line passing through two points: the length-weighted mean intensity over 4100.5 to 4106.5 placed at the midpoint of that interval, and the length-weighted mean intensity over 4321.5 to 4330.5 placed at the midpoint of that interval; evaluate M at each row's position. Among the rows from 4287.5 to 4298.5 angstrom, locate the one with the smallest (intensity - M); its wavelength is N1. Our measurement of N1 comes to 4298 angstrom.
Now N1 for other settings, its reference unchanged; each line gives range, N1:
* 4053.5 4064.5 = 4055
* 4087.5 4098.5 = 4098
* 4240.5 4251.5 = 4251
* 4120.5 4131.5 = 4131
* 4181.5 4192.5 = 4185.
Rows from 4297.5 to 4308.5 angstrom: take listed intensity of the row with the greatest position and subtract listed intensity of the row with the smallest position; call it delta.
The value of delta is -0.6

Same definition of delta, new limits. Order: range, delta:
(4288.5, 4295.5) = 0.5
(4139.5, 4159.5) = -1.6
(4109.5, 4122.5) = 5.0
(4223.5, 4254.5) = 0.1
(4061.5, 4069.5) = 2.6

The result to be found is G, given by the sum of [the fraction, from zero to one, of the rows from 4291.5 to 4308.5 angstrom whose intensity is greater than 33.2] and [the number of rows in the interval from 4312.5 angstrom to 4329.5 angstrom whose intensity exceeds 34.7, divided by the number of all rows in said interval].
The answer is 0.35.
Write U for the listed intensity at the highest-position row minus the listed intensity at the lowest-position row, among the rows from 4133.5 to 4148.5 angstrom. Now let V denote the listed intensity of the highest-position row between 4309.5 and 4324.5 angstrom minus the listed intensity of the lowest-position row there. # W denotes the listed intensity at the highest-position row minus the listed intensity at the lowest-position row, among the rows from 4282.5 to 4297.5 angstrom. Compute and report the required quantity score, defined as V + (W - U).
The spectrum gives -2.9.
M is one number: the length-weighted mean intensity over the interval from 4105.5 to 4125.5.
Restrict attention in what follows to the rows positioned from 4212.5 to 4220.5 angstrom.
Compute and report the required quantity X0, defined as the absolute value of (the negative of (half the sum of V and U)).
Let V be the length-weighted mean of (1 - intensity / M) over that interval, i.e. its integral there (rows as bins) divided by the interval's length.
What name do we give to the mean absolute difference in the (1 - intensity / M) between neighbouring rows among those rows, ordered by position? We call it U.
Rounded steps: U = 0.009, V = -0.07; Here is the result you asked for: 0.031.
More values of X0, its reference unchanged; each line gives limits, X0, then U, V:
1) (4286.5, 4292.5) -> 0.005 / 0.012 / -0.02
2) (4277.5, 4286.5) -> 0.019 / 0.020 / -0.06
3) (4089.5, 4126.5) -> 0.009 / 0.083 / -0.07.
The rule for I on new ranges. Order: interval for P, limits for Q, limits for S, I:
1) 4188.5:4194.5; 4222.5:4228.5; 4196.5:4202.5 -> 3375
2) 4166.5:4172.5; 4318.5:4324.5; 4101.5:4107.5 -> 1200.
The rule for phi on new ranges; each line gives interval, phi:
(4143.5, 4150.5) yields -1.4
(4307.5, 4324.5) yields -0.9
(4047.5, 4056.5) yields -2.3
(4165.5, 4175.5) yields -2.5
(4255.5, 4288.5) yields -7.0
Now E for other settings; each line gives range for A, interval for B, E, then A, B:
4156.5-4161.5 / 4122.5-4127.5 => 0.1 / 0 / 5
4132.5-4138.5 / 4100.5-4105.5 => 0.2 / 0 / 3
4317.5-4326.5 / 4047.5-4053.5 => 2.4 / 4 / 6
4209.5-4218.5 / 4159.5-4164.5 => 0.4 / 1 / 5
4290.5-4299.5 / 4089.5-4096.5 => -5.6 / 5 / 4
